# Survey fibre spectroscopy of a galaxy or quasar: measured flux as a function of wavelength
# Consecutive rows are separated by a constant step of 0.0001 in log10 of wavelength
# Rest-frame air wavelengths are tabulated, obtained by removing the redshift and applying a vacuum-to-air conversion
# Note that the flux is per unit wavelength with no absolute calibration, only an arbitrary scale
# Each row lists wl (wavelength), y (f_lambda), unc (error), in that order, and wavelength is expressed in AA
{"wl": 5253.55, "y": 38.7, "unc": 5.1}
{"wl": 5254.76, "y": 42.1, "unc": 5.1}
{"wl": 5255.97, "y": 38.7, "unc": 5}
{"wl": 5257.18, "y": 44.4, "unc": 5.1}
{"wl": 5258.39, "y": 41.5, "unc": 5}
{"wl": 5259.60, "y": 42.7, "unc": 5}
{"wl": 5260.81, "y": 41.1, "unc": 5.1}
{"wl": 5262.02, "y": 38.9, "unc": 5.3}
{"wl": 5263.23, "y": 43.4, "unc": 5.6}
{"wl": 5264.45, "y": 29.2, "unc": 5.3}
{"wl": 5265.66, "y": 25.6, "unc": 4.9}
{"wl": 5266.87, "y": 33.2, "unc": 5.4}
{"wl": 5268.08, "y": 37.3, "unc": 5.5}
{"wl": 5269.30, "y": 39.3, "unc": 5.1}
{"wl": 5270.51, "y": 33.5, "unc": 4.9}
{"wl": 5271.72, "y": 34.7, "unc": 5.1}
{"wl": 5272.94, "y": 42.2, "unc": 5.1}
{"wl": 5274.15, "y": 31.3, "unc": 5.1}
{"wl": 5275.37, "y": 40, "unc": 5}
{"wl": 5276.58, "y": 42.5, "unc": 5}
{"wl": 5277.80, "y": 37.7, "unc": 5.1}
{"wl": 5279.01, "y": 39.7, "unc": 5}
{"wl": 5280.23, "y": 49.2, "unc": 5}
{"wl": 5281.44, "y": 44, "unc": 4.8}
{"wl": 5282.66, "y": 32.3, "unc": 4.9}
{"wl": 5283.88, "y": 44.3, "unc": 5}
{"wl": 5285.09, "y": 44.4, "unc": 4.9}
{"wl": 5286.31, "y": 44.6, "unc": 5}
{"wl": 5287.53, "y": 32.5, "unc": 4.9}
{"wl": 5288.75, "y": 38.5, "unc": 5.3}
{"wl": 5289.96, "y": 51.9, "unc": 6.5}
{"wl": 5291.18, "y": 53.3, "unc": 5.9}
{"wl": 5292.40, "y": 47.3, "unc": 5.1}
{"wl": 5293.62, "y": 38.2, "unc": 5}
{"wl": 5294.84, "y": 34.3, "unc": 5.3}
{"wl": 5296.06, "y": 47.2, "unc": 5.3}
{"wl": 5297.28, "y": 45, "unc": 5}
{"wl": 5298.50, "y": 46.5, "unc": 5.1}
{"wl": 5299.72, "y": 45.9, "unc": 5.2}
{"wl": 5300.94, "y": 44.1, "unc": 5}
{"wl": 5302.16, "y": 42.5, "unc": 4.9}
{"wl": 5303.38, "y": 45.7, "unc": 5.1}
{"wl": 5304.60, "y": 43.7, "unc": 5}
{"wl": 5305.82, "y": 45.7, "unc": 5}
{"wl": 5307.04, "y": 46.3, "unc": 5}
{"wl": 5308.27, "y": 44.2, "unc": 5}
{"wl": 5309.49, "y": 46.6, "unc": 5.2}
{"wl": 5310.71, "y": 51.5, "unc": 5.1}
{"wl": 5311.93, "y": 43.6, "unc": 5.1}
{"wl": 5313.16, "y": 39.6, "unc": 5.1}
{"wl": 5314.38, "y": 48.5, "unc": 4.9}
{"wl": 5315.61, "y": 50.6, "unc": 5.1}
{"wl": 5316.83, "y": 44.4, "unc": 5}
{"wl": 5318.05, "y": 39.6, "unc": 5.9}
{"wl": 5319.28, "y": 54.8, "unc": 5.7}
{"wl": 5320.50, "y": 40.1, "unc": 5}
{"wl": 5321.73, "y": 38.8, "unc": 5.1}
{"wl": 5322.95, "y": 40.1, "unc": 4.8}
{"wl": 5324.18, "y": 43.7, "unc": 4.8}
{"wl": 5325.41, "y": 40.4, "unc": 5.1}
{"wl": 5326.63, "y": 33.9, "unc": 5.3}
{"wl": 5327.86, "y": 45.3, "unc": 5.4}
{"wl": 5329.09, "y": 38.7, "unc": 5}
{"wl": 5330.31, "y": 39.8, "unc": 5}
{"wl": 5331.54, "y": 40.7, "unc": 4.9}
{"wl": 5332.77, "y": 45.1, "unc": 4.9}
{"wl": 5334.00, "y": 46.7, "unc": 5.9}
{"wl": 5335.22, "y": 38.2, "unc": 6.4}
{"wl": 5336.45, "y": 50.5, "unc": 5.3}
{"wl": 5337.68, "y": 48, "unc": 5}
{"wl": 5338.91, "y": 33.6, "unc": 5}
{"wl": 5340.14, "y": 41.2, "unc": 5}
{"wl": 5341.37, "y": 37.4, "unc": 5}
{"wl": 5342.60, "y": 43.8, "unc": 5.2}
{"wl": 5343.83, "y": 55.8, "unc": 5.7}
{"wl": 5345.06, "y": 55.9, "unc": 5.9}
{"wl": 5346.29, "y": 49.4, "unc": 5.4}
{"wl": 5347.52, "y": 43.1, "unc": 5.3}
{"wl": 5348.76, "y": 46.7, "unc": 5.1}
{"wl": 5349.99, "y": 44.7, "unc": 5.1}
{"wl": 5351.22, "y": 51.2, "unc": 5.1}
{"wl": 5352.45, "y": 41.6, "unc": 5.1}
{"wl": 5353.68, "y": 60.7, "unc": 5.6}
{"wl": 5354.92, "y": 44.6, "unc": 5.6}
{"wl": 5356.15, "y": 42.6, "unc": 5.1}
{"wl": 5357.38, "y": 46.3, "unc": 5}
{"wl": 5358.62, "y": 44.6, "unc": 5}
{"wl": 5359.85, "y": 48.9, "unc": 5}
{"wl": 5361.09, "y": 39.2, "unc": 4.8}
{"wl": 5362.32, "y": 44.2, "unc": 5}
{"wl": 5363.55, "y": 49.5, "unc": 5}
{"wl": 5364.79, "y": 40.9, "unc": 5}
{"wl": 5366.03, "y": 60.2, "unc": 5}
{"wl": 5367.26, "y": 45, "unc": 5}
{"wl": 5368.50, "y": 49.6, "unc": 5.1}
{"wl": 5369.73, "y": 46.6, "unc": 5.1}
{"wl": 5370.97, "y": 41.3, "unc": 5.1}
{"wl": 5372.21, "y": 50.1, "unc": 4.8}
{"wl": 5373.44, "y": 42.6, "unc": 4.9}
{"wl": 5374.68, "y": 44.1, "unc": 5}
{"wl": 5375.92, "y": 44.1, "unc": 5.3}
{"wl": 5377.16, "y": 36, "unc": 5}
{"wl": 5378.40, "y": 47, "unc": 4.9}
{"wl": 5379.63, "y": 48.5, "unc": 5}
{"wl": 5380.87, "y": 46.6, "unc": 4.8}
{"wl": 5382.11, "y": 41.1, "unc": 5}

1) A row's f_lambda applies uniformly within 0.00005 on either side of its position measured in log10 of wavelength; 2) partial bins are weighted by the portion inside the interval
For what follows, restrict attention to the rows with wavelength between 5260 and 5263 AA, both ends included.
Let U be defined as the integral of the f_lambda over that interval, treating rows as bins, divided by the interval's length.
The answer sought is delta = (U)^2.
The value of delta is 1654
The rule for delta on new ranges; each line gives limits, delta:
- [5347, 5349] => 1976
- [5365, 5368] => 2585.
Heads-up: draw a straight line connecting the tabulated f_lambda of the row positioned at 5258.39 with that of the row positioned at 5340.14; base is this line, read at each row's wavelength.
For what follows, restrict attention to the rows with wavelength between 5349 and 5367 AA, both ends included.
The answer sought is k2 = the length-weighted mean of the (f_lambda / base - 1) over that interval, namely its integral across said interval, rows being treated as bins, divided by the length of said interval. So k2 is 0.14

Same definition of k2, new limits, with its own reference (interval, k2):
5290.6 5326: 0.08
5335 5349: 0.10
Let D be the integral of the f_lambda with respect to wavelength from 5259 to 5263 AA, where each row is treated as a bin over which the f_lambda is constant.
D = 165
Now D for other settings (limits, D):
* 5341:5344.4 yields 157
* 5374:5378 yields 167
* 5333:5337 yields 180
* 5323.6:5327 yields 135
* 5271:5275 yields 145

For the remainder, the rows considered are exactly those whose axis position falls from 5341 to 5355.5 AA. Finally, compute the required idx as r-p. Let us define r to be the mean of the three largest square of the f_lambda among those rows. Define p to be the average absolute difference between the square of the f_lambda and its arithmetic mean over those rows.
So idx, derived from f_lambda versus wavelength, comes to 2759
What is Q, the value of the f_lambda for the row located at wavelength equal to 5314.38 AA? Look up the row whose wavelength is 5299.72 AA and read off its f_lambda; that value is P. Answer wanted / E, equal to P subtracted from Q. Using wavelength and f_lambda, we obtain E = 3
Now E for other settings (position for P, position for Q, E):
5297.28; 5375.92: -1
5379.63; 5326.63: -15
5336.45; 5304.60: -7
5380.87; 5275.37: -7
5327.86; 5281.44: -1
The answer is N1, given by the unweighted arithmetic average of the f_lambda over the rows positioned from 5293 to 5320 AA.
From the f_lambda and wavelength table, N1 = 44.9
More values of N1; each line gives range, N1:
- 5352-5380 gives 46.0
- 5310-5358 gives 44.6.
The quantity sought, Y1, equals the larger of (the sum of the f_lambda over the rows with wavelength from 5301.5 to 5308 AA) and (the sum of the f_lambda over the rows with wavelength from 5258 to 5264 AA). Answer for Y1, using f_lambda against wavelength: 224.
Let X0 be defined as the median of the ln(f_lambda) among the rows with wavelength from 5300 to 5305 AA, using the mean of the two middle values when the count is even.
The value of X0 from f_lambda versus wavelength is 3.78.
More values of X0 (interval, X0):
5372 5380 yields 3.79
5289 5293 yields 3.95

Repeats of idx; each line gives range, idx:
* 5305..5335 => 2406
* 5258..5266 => 1413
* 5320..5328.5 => 1669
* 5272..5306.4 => 2294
